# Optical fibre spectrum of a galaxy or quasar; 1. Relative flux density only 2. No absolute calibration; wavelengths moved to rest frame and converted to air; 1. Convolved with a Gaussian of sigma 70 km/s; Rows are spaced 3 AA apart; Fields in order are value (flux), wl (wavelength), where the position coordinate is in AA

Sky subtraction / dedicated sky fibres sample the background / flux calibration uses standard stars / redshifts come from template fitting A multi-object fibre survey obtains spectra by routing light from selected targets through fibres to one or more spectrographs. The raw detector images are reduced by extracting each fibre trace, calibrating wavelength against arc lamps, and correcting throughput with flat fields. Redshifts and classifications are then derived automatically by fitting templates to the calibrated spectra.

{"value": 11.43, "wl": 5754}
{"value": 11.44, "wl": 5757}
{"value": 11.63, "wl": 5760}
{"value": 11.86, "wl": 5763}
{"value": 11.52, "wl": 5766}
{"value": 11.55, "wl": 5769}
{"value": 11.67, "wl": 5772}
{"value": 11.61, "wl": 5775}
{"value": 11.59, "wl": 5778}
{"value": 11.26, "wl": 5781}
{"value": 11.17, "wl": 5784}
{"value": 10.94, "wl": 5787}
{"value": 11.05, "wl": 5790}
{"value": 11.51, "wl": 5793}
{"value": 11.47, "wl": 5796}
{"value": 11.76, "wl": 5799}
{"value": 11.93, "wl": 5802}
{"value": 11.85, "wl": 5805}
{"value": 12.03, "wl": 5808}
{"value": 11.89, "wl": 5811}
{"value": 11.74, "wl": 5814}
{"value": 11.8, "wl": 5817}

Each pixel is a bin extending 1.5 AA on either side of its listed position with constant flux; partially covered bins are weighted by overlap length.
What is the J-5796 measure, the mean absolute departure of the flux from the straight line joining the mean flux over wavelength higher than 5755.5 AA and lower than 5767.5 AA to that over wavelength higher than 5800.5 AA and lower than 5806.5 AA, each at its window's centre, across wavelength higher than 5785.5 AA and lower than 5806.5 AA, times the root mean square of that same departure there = 0.16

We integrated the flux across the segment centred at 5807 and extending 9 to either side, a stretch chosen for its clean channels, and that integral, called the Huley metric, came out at 214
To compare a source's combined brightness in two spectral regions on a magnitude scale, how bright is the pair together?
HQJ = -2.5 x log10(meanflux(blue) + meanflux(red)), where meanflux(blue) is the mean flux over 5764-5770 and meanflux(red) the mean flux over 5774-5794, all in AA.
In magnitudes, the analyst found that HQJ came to -3.397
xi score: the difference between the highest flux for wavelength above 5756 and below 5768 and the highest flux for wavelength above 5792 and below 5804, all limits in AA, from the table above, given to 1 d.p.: -0.1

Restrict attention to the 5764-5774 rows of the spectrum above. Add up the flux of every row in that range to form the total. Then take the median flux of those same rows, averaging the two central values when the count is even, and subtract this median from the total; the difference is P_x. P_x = 23.2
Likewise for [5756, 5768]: 34.9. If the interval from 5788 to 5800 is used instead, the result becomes 34.3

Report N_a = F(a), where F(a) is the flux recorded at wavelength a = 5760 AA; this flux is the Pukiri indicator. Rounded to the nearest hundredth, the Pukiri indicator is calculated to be 11.63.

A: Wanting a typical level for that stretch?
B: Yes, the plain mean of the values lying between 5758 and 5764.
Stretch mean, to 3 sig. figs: 11.7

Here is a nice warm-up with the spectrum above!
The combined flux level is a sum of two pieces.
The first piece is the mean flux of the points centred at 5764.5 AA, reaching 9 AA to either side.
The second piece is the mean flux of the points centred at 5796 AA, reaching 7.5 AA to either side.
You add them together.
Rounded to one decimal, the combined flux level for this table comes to 23.2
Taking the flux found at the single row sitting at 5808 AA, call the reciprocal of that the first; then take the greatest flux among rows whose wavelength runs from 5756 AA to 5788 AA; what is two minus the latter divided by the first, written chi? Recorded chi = -141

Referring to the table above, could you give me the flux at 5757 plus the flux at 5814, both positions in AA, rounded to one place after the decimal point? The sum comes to 23.2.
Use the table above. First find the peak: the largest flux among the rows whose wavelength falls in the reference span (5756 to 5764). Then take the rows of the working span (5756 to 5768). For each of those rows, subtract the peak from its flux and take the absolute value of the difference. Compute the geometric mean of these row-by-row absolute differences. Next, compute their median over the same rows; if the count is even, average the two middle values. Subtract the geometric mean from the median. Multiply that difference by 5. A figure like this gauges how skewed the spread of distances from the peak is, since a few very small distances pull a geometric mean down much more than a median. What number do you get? 1.4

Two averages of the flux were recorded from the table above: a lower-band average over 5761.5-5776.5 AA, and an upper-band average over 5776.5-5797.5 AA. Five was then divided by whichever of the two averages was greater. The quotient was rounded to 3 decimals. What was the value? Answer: 0.429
